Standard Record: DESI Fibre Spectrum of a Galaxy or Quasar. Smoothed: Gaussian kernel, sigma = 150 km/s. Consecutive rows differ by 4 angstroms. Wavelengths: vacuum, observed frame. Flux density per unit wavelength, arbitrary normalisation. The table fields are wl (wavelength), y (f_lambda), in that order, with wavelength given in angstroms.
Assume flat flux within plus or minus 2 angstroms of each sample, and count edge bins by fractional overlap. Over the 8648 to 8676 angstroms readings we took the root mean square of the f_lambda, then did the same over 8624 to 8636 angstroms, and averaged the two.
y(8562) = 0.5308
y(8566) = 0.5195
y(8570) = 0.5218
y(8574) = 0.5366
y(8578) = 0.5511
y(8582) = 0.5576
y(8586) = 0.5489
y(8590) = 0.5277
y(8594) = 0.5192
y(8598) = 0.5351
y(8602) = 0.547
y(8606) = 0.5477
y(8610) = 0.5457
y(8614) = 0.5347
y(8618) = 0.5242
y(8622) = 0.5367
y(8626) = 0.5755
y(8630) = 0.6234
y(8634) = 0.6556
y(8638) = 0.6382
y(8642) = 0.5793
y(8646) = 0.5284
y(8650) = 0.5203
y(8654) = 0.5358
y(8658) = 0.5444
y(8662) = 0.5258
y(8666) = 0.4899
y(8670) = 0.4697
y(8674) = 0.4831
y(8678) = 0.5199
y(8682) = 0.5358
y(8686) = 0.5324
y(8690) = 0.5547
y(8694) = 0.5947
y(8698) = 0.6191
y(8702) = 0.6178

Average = 0.565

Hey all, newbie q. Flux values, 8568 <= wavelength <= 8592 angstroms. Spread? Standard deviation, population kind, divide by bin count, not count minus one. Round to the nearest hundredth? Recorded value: 0.01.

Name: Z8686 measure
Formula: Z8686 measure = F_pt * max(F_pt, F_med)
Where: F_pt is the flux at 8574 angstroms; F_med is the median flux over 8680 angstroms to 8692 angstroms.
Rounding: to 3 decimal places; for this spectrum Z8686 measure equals 0.288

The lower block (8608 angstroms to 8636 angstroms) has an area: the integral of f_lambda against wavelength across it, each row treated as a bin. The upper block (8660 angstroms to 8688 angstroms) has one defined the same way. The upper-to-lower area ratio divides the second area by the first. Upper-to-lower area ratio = 0.89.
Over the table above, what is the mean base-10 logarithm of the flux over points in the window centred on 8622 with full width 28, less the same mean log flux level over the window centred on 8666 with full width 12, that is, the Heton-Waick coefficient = 0.061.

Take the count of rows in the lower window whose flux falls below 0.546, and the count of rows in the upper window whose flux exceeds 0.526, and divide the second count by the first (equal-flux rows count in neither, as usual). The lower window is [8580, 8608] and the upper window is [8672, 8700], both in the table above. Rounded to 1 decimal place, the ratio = 1.7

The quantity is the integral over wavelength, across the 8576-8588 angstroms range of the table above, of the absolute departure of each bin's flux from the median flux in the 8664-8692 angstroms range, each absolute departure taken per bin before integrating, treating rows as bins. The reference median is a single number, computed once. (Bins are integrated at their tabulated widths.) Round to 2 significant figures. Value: 0.39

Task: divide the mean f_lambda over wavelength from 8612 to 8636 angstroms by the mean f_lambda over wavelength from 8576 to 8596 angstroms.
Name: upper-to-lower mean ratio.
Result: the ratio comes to 1.06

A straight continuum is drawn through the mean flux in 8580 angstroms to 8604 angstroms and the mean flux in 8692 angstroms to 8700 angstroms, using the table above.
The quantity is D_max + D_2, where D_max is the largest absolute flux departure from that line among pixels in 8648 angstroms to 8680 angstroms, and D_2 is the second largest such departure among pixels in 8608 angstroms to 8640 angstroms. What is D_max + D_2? 0.19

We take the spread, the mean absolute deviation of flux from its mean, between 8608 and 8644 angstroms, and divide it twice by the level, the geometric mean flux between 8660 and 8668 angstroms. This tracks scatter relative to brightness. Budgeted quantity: 0.15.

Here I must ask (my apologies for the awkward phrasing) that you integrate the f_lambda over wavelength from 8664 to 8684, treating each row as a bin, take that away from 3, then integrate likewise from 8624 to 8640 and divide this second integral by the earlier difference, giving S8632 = -1.4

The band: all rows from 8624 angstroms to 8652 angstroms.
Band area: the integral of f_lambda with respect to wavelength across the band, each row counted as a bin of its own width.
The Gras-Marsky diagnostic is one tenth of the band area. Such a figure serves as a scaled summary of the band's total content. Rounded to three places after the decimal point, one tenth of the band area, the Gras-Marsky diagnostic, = 1.648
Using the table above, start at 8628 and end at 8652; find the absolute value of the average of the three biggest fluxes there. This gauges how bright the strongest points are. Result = 0.64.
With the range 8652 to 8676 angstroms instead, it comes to 0.54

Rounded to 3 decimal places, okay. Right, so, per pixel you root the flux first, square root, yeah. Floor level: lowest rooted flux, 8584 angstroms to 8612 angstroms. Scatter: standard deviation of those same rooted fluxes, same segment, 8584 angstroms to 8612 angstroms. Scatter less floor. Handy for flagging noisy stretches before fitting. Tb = -0.713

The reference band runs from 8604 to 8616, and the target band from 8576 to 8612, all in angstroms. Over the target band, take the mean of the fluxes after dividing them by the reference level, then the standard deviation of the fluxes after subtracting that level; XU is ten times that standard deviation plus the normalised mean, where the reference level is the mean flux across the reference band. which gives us 1.12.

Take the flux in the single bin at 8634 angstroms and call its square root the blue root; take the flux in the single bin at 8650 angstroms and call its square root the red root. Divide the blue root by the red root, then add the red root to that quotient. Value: 1.84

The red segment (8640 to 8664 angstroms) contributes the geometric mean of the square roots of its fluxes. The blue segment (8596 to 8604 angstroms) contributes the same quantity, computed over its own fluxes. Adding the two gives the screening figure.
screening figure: 1.47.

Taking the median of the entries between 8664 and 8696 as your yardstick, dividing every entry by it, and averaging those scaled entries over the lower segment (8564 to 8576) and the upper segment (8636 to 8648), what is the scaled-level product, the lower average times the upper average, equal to 1.11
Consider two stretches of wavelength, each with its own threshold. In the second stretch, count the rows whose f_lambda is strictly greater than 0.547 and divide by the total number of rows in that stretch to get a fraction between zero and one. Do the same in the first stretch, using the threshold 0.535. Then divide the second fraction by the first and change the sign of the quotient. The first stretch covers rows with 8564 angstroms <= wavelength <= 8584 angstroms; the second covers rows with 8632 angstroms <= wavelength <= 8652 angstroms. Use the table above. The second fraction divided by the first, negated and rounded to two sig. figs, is -1.0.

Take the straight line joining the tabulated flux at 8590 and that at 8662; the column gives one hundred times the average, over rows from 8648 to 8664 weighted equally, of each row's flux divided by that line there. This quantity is 101.1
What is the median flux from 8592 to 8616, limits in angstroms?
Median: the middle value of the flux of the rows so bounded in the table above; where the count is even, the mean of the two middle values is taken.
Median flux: 0.5404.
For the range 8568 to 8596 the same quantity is 0.5366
